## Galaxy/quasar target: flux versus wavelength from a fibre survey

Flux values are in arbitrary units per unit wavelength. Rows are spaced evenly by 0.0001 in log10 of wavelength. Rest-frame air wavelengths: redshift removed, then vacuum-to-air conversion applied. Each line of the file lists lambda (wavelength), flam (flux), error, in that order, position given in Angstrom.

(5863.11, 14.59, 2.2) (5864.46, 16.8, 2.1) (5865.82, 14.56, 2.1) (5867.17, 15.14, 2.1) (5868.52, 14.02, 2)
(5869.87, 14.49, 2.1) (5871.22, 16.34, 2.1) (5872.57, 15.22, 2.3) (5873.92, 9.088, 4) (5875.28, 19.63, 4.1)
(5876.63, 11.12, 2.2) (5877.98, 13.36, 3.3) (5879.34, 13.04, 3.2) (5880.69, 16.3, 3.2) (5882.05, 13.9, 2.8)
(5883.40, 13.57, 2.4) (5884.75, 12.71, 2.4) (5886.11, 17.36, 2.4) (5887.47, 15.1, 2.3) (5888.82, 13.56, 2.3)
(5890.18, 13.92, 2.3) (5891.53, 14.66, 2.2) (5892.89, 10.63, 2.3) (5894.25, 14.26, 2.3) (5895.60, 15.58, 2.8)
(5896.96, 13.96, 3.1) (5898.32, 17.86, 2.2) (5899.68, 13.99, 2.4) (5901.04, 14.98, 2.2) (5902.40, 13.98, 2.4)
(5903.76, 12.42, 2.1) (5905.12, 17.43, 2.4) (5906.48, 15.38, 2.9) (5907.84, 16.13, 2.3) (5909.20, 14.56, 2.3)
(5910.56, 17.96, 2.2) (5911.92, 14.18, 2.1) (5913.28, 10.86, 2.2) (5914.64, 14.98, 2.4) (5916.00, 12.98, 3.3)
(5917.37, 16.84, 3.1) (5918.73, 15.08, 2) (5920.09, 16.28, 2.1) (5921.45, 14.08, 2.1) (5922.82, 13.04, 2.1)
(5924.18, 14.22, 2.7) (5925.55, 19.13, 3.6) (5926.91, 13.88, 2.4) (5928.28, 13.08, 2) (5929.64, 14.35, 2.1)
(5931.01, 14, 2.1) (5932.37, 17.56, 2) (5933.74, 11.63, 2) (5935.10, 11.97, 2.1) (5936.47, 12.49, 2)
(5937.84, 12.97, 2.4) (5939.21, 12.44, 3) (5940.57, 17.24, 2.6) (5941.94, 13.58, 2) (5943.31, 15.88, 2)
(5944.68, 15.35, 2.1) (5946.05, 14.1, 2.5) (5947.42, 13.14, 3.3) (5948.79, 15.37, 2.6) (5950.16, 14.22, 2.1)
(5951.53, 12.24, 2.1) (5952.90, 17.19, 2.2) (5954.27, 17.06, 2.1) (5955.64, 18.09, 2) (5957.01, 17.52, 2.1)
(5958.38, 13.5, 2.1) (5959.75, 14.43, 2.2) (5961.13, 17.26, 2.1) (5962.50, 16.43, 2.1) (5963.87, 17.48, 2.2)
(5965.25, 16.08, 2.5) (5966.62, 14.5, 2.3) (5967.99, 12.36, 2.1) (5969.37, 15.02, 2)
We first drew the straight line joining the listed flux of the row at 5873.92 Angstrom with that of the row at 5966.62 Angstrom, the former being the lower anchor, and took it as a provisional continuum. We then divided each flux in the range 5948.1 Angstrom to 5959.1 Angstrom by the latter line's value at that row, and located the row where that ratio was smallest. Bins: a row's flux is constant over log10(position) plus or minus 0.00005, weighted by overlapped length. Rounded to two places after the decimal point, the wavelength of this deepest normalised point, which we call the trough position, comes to 5951.53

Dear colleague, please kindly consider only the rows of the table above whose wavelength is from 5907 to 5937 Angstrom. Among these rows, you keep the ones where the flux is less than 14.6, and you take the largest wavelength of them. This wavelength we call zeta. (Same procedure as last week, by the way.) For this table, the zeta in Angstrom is 5936.47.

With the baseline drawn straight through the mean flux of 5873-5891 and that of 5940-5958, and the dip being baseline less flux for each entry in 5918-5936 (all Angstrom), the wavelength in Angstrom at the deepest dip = 5933.74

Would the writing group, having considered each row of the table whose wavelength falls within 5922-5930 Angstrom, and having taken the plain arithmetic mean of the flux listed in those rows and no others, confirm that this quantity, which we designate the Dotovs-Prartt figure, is 14.6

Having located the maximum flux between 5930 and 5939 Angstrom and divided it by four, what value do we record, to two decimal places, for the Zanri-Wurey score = 4.39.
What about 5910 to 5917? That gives 4.49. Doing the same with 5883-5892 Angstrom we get 4.34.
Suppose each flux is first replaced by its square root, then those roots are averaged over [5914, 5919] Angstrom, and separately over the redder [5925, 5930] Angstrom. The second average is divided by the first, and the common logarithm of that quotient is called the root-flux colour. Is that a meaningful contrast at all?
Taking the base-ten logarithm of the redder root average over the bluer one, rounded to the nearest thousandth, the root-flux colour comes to 0.001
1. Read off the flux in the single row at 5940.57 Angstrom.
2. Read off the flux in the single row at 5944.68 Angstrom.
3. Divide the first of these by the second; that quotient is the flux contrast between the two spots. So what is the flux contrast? 1.12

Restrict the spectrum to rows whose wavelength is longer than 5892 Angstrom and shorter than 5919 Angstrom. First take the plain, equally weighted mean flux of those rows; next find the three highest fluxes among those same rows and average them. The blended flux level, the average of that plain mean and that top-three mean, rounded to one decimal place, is 16.2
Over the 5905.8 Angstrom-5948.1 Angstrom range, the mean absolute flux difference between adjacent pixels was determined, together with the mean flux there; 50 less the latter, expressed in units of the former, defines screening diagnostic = 15.8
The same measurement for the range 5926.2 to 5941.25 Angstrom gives 19.5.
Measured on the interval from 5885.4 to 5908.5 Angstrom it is 16.3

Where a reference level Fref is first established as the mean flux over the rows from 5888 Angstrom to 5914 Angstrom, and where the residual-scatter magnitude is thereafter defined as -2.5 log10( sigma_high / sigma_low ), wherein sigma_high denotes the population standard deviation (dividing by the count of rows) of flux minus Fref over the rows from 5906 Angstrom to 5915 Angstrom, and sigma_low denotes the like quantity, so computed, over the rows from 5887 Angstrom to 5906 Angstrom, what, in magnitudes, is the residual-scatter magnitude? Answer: -0.14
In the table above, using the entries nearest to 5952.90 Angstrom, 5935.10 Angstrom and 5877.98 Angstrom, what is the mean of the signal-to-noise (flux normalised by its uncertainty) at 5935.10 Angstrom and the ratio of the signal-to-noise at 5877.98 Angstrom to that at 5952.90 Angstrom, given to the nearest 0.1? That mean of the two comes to 3.1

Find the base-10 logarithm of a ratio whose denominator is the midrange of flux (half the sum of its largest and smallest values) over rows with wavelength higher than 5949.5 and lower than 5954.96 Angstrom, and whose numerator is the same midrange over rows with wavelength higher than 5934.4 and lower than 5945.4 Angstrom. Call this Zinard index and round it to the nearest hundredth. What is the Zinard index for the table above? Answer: 0.00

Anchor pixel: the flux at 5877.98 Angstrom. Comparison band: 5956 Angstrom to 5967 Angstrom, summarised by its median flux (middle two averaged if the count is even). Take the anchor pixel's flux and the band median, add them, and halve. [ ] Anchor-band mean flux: 14.8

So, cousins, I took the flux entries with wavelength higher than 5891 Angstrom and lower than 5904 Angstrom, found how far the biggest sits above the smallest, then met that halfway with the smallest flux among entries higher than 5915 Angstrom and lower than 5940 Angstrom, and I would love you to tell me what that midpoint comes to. 9.4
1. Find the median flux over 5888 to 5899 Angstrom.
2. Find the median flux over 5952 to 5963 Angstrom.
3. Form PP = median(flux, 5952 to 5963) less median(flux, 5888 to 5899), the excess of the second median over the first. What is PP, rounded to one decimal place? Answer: 3.0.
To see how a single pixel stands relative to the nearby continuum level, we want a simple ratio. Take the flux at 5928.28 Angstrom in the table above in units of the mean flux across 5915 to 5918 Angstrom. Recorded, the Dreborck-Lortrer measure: 0.88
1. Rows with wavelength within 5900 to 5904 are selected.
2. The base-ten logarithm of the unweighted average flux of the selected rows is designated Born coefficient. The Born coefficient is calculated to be 1.14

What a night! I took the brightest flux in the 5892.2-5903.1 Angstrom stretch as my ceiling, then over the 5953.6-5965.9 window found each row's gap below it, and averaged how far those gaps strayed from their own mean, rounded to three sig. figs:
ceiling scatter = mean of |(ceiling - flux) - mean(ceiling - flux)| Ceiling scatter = 1.17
